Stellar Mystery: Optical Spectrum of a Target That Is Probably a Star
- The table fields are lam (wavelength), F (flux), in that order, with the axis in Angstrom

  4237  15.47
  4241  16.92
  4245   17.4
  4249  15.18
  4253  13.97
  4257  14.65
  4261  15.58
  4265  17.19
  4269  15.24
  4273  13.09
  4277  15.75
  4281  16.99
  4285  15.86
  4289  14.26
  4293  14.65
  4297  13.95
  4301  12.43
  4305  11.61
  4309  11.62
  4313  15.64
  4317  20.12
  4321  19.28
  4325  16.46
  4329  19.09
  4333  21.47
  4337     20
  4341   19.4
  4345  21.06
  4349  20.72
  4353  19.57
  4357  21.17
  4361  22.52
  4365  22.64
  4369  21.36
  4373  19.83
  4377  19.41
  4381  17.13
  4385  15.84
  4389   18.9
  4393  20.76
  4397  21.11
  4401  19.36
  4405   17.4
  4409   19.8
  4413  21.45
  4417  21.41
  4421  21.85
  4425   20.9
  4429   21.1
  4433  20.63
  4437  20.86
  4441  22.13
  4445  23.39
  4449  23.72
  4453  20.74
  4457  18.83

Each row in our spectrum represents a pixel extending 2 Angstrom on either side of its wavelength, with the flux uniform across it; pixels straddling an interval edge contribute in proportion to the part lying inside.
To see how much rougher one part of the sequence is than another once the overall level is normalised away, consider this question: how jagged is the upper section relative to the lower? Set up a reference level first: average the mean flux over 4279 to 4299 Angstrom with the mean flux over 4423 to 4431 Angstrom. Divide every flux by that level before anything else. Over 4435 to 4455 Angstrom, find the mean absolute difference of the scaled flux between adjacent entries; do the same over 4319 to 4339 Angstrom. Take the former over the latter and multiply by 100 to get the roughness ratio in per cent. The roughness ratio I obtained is 63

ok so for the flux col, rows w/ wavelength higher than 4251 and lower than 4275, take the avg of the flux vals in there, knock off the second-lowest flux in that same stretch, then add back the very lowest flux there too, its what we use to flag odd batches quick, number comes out 14.1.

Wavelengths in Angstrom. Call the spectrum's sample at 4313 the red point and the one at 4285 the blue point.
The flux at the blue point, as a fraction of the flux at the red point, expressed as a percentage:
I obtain 101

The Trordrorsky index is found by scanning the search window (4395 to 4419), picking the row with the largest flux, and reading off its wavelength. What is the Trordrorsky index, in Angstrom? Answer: 4413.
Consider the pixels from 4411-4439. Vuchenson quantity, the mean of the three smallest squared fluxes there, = 433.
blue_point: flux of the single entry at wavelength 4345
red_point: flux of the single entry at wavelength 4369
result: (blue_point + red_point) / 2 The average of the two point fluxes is 21.2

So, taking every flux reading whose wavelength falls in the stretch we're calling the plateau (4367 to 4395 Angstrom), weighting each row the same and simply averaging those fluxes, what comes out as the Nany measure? 19.0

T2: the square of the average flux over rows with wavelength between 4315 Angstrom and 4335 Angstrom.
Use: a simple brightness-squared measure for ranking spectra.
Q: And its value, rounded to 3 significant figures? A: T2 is 372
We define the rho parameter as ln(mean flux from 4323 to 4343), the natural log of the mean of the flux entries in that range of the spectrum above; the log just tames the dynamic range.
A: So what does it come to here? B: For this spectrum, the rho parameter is 2.96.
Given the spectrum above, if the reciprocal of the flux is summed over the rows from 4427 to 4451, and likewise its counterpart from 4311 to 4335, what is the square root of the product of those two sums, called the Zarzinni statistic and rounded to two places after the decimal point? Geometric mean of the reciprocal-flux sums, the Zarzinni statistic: 0.30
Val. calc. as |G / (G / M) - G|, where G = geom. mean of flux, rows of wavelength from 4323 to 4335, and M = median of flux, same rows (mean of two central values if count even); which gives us 0.195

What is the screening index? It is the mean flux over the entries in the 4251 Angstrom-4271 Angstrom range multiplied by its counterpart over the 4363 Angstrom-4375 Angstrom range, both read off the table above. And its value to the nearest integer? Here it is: 326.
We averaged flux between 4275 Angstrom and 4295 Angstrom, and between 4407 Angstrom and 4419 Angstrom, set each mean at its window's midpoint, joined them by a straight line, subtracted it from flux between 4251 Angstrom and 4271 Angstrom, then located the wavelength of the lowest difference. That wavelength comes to 4253 Angstrom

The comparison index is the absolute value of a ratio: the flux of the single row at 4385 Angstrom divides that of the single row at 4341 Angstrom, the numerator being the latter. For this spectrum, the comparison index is 1.2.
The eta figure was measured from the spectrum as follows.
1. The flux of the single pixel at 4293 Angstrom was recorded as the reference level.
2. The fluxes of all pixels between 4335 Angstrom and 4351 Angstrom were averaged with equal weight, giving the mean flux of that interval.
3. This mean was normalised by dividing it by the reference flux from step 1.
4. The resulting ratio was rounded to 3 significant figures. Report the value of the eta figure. 1.39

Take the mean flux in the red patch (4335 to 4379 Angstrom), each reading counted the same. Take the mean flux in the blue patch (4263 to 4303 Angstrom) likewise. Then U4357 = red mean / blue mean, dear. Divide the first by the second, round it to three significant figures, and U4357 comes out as 1.39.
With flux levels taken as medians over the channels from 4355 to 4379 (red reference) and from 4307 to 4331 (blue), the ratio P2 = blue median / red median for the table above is 0.84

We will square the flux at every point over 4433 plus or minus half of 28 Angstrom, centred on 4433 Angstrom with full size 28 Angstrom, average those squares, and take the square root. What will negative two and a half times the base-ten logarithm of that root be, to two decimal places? -3.33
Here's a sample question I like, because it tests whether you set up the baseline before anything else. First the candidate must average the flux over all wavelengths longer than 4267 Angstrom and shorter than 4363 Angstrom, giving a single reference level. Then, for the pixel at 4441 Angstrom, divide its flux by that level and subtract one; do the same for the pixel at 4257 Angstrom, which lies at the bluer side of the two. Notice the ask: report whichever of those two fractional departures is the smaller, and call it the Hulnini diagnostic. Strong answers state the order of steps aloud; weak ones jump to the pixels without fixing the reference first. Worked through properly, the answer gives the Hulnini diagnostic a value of -0.15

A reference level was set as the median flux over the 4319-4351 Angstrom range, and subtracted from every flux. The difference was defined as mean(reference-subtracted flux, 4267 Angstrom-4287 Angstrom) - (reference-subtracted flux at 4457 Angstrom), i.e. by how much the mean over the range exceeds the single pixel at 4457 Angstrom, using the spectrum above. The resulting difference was -3.4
